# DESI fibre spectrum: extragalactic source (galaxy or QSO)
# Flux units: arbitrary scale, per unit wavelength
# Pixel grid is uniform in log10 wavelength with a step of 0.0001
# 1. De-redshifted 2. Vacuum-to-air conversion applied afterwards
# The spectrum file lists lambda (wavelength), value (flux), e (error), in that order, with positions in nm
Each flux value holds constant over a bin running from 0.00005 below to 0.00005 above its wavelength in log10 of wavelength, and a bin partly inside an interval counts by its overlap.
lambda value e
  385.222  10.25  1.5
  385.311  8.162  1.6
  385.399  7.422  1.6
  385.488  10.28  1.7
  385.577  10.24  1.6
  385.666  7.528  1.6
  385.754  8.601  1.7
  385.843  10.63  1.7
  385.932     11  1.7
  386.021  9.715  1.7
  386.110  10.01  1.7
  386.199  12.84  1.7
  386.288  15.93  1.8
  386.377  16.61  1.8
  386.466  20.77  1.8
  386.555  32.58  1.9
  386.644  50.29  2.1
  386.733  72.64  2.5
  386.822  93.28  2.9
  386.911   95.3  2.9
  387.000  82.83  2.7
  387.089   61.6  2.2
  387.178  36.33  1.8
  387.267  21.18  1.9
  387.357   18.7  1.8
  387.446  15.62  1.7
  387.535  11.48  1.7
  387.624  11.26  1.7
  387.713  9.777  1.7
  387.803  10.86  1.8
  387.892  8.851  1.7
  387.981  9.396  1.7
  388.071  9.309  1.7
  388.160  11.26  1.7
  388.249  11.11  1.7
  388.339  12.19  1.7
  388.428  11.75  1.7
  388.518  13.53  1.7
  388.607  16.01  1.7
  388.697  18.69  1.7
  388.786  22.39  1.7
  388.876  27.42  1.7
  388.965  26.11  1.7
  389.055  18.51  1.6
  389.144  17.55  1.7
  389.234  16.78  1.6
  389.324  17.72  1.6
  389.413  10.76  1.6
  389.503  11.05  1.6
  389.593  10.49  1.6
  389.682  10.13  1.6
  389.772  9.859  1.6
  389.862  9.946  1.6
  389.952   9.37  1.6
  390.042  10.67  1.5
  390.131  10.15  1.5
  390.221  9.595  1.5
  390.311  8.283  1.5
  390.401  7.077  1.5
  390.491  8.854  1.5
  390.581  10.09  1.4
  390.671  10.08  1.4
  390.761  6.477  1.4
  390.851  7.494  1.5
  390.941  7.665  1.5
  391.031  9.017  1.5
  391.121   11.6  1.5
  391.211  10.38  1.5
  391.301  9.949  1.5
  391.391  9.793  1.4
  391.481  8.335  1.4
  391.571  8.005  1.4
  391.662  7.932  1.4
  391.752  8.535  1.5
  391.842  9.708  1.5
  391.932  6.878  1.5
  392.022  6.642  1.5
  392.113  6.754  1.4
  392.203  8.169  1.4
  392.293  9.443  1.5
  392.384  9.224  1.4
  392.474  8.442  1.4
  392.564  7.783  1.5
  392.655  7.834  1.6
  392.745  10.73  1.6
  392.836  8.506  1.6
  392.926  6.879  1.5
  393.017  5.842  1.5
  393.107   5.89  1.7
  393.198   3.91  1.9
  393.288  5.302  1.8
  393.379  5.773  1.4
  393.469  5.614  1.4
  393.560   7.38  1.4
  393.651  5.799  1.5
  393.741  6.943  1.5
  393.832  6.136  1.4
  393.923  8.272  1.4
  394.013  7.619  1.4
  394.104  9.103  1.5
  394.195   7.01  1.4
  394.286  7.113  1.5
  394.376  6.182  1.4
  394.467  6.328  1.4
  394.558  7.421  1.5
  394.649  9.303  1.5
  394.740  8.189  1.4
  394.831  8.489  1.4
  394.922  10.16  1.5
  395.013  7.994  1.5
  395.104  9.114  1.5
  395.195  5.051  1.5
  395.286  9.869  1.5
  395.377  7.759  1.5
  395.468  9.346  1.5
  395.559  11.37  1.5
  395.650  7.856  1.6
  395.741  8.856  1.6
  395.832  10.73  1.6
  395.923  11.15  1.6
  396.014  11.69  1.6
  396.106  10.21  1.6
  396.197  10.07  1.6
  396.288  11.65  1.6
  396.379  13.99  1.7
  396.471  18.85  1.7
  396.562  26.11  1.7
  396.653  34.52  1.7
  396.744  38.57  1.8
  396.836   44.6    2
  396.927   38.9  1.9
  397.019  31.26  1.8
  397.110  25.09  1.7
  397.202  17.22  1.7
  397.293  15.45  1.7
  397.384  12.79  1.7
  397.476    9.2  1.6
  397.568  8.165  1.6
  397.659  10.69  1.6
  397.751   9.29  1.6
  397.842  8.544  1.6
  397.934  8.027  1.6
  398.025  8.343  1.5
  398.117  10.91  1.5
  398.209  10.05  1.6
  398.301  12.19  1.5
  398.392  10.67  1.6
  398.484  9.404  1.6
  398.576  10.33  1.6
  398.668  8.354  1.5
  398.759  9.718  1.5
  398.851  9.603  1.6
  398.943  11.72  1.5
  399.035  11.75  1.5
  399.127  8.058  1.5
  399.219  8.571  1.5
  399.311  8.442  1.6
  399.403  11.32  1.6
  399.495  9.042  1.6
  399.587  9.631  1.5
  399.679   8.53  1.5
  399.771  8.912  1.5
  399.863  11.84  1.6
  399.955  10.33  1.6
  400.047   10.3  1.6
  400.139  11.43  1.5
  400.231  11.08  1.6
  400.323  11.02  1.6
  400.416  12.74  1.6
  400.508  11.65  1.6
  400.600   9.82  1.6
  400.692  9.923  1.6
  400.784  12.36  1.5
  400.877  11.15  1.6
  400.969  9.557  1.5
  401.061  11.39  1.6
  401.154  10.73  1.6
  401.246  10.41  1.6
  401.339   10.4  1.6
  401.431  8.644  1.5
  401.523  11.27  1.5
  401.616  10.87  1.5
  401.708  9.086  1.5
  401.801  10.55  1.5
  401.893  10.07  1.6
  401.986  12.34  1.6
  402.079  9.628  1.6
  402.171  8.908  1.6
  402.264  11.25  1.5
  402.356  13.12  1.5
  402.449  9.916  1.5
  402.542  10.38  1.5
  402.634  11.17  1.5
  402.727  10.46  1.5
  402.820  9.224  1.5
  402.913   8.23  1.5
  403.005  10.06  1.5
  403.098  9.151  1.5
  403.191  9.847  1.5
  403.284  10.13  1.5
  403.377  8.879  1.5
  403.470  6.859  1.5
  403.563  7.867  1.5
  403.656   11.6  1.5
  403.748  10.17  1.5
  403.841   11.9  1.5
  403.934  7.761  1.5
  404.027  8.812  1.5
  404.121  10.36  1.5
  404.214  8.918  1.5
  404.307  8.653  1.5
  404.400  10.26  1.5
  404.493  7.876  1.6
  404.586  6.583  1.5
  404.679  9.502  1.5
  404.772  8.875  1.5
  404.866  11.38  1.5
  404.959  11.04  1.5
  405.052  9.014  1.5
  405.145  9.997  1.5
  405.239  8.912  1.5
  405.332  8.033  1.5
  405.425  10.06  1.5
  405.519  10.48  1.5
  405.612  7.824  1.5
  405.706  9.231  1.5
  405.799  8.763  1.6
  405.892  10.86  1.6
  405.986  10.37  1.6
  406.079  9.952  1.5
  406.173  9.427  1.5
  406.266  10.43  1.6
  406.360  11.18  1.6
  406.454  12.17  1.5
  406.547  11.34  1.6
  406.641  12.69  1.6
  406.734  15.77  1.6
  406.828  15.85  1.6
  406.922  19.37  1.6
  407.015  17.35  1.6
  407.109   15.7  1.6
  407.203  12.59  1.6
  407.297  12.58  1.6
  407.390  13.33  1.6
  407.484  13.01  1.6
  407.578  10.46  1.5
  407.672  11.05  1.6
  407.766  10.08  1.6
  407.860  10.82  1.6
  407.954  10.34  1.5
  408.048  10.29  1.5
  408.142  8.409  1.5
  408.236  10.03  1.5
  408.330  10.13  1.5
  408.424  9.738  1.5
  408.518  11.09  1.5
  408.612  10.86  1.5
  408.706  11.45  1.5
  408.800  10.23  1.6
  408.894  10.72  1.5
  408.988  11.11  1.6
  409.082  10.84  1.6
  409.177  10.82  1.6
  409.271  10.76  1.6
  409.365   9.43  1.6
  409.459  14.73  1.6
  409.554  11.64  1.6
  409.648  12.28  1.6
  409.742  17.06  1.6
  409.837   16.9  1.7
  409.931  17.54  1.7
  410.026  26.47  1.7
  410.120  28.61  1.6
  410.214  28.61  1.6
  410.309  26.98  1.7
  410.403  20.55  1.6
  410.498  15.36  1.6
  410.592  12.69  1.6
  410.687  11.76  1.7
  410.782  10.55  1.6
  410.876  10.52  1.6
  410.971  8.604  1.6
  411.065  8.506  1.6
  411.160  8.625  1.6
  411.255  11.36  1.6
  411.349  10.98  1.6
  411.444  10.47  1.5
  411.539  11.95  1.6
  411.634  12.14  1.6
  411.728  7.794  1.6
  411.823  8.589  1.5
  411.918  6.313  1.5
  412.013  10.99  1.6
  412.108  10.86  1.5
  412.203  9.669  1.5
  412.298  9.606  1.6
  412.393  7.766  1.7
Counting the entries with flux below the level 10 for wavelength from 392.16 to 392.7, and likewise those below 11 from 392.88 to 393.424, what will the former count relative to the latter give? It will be 1.0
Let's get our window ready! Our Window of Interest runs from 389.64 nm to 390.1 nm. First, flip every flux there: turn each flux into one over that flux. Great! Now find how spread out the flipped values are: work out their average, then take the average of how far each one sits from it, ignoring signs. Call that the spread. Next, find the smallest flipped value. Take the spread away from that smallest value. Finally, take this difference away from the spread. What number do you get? -0.087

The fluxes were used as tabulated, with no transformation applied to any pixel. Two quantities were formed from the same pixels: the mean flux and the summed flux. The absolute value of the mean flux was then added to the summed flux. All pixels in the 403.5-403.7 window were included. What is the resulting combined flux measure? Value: 29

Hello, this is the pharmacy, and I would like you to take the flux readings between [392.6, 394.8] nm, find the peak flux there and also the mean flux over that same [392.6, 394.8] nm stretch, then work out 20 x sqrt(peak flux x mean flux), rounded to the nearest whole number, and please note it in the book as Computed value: 174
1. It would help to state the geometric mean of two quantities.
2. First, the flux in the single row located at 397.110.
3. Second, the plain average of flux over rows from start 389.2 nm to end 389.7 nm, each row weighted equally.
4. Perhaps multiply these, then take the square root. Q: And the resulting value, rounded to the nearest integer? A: 18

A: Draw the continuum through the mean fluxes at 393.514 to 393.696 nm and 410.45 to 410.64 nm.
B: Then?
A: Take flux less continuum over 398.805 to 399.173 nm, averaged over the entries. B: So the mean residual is 1.3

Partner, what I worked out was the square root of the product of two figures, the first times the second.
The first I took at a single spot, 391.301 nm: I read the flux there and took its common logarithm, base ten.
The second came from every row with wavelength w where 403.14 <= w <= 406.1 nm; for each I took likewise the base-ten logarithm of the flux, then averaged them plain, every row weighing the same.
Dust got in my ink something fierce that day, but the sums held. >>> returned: 0.983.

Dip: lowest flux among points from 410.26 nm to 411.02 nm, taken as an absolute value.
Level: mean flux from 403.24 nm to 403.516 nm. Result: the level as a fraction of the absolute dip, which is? 1.0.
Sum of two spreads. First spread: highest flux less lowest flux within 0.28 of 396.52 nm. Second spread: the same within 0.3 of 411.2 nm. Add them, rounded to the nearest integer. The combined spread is 30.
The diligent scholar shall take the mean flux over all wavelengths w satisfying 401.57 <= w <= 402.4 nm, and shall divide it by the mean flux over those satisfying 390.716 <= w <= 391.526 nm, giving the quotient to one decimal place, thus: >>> 1.2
